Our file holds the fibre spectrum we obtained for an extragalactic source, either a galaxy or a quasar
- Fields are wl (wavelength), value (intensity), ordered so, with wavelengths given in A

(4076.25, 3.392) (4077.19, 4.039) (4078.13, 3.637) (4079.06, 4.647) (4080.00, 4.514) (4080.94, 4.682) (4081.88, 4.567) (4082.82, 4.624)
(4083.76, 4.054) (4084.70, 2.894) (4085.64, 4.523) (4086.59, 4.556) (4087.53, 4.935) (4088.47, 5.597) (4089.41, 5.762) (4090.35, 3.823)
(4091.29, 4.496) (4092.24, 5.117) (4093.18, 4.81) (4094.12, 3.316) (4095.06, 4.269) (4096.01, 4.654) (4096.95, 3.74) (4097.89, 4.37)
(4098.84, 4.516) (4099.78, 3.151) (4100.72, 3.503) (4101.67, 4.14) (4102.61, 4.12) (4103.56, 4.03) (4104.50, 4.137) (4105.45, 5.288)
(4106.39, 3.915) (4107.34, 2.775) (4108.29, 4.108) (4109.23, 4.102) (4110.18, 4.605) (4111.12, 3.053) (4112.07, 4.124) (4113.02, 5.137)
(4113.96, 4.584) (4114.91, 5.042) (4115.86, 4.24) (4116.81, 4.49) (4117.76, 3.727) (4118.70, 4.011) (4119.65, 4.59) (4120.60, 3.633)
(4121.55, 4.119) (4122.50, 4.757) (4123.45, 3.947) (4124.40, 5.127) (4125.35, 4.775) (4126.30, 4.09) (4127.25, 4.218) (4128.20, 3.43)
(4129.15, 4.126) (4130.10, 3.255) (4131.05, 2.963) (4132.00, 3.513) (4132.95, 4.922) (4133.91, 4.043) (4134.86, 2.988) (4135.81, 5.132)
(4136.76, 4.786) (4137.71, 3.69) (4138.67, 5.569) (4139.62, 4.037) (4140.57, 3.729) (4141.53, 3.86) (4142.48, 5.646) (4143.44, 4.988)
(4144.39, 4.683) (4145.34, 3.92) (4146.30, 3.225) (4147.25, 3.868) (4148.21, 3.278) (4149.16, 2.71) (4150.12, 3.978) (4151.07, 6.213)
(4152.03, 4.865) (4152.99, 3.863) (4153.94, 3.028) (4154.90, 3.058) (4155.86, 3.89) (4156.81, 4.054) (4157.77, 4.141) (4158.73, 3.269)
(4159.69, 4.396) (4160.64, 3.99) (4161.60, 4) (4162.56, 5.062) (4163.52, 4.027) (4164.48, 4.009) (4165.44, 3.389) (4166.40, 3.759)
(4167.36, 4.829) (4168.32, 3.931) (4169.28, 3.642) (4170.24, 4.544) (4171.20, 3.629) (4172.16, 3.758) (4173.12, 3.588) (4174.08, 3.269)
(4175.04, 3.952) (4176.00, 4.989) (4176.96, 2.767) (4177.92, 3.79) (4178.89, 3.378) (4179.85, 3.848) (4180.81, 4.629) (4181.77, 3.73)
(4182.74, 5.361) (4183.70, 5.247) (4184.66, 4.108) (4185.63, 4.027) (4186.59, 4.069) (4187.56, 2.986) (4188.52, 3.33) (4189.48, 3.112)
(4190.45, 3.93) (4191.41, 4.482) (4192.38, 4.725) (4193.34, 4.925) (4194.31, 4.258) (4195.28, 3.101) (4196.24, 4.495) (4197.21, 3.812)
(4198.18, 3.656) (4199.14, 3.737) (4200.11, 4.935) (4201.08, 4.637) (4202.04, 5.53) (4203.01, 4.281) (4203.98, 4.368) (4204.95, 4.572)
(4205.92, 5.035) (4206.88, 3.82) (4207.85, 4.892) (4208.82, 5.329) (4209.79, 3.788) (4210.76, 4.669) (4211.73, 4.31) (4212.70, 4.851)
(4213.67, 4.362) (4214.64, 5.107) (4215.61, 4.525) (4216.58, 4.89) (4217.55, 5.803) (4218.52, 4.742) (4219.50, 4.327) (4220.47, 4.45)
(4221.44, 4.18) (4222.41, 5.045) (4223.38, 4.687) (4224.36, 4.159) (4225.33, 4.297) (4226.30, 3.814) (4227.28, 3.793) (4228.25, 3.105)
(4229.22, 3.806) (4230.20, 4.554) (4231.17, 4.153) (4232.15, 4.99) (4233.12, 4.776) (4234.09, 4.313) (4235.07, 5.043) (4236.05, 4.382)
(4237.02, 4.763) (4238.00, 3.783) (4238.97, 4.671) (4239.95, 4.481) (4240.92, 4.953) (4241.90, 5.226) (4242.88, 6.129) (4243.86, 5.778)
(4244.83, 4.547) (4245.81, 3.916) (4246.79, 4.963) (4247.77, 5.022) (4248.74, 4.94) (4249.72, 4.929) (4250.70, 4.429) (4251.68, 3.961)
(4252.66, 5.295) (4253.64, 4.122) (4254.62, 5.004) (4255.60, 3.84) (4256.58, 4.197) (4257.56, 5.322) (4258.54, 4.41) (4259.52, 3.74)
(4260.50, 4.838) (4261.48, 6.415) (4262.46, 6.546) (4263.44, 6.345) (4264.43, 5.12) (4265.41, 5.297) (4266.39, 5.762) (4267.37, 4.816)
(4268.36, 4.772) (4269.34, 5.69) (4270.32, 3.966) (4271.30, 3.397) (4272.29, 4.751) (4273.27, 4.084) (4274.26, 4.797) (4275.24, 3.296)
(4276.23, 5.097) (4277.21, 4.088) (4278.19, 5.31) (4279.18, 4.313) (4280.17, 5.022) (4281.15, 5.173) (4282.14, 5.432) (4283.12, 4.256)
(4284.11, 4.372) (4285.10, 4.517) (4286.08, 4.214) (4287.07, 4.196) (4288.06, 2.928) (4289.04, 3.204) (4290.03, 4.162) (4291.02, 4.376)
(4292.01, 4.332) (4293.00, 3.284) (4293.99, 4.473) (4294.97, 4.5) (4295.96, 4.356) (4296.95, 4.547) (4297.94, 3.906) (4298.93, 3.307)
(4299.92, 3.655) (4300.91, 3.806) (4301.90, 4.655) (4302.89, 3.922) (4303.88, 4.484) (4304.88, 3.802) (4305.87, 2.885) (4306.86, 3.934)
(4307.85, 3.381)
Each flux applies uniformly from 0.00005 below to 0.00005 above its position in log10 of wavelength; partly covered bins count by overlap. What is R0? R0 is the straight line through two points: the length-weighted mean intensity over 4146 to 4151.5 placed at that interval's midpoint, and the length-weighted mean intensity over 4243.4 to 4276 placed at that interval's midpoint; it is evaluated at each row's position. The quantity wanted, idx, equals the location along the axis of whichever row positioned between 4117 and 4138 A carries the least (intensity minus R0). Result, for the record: 4134.86 A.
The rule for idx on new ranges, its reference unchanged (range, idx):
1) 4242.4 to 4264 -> 4259.52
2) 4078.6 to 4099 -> 4084.70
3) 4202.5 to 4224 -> 4209.79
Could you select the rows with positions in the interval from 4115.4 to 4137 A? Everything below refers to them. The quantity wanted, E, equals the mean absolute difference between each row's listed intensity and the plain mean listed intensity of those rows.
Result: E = 0.50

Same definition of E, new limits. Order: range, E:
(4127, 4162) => 0.61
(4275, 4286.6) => 0.51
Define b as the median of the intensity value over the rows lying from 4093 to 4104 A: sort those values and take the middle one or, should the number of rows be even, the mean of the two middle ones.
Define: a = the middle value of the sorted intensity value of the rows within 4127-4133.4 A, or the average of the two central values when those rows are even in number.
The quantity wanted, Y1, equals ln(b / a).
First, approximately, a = 3.5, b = 4.13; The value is 0.162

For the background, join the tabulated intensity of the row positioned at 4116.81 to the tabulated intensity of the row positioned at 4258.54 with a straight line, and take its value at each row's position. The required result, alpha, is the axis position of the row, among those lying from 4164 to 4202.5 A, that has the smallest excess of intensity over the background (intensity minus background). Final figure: 4176.96 A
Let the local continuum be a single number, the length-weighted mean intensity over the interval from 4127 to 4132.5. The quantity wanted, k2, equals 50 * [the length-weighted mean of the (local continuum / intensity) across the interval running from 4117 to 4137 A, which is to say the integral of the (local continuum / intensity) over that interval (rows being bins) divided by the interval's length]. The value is 44.7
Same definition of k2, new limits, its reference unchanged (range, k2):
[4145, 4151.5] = 48.9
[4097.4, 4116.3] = 44.2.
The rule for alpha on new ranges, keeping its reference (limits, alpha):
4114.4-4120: 4117.76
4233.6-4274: 4271.30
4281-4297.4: 4288.06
